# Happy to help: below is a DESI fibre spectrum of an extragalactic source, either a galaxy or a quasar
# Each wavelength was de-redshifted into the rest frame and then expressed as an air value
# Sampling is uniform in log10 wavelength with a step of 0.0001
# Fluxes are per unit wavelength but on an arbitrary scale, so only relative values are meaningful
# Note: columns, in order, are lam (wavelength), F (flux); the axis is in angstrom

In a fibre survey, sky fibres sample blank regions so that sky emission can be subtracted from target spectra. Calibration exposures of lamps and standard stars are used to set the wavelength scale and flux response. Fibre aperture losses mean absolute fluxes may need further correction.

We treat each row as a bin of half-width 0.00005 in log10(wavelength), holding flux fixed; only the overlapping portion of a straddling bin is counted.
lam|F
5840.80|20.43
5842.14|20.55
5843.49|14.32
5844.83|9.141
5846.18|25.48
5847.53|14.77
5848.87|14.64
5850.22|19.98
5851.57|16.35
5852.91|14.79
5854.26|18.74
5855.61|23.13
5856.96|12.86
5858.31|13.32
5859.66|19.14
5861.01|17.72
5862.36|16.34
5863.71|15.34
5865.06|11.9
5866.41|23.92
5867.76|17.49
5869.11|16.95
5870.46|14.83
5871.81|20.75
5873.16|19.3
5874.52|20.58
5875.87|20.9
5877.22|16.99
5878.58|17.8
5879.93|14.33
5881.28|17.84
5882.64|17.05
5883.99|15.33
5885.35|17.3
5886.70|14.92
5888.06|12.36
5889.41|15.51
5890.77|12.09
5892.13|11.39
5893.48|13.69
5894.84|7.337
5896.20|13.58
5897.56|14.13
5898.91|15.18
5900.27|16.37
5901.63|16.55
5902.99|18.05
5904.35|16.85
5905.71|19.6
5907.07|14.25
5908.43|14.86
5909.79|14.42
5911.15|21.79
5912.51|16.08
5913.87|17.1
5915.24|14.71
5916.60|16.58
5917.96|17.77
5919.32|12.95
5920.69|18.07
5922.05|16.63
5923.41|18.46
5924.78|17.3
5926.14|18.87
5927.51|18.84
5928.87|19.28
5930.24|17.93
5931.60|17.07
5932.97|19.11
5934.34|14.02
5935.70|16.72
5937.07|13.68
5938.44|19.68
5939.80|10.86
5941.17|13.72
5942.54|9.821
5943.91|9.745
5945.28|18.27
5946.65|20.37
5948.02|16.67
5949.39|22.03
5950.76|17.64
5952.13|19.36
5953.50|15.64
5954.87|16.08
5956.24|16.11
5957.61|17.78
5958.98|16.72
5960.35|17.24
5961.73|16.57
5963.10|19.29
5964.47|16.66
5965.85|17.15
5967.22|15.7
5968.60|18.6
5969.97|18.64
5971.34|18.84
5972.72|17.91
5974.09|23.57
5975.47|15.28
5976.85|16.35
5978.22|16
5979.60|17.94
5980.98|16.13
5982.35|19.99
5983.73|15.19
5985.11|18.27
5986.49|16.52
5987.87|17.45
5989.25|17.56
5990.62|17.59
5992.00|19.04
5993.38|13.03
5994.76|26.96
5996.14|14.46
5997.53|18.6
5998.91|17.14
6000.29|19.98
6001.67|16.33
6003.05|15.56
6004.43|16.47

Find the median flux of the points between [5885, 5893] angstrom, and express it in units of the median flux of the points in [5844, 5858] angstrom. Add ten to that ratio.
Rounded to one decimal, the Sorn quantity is 10.9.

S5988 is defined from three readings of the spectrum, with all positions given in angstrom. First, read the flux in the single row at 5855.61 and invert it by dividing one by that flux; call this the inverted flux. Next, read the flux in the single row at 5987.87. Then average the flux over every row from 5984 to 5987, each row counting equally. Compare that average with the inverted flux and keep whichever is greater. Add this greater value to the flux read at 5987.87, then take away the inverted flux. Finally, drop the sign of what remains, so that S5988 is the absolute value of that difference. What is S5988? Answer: 35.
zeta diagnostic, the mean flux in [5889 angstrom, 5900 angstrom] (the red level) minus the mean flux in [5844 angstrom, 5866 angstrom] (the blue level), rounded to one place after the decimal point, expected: -3.6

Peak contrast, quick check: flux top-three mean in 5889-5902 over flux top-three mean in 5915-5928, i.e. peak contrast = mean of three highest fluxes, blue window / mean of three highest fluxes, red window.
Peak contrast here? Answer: 0.86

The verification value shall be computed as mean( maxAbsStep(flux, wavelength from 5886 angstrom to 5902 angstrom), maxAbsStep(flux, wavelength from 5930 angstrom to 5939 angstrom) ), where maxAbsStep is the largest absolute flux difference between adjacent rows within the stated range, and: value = 6.2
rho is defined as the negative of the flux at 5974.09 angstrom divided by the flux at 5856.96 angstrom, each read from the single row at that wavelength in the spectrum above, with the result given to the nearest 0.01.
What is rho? -1.83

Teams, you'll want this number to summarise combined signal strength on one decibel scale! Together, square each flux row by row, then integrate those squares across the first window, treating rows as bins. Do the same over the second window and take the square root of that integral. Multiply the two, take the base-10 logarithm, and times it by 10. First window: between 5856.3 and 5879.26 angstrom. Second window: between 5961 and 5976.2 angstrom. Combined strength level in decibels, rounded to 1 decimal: 57.1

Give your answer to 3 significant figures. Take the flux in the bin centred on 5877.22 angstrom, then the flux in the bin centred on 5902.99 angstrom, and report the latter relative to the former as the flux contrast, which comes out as 1.06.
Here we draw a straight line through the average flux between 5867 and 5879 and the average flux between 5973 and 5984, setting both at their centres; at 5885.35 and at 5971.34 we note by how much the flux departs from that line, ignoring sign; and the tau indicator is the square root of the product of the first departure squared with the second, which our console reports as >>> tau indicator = 1.1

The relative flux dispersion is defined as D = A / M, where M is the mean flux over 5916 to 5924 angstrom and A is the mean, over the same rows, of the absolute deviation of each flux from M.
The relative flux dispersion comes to 0.08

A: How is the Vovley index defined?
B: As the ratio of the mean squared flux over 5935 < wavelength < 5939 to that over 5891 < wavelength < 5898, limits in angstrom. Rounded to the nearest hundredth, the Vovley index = 1.89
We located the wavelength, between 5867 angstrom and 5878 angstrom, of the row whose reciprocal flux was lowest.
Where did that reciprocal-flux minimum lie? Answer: 5875.87 angstrom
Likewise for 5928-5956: 5949.39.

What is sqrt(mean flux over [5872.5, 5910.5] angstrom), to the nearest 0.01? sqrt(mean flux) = 3.96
